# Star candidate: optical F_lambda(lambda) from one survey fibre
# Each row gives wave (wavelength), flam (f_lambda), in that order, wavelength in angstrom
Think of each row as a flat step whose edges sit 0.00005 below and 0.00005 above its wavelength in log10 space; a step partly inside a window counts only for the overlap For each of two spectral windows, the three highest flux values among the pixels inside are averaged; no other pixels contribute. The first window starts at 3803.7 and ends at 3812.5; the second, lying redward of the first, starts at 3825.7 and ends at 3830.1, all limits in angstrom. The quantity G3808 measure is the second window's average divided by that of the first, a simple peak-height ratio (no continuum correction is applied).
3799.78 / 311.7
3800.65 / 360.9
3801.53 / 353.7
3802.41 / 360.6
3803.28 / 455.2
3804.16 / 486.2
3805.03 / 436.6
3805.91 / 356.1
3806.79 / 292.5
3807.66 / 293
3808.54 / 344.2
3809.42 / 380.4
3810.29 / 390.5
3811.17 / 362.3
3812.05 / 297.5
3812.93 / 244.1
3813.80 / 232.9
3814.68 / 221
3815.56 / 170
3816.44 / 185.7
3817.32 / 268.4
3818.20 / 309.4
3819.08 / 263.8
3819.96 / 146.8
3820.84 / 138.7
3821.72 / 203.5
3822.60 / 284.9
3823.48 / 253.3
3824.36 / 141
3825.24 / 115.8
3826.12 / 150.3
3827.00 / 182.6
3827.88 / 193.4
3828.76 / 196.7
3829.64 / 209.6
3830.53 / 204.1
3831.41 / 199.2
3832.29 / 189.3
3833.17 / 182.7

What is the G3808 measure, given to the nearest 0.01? 0.46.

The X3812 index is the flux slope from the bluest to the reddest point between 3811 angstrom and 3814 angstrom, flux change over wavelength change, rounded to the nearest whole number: -49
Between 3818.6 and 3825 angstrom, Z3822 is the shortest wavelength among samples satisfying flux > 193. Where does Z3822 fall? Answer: 3819.08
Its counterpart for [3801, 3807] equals 3801.53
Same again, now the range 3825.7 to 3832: 3827.88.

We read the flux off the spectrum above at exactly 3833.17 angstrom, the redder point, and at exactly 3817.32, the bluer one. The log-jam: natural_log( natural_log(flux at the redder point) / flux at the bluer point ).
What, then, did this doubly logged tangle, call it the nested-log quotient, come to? -3.9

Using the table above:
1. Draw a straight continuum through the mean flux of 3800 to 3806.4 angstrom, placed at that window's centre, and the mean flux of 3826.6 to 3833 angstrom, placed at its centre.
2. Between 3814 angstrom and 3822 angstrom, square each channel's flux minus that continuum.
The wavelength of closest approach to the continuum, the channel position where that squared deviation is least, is 3819.08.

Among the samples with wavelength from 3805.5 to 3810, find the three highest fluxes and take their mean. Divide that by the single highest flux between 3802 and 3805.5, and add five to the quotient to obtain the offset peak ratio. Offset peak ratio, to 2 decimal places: 5.74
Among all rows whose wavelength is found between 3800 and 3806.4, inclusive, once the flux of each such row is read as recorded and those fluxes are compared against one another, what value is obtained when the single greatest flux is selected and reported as 486.2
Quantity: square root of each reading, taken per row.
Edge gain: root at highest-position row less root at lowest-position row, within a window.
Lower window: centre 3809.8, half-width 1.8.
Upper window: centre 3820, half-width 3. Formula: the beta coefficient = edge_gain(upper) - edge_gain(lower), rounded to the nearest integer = 0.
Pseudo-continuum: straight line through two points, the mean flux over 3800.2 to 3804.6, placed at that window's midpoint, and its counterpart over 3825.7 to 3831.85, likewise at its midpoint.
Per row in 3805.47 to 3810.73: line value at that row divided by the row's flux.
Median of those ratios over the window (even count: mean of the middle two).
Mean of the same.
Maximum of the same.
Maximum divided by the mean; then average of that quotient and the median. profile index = 1.114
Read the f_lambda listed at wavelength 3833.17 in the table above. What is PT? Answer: 182.7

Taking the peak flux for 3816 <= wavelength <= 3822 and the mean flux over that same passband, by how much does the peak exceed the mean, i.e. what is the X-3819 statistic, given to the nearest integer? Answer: 93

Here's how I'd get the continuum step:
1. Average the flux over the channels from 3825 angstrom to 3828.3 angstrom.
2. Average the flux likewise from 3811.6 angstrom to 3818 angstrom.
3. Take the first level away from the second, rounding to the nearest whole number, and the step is 71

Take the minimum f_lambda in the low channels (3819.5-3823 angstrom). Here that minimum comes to 138.7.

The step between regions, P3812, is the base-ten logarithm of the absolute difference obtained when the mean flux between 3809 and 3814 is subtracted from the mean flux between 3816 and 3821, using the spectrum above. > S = 2.00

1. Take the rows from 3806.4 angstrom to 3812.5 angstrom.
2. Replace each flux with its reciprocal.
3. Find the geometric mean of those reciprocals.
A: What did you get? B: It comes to 0.0030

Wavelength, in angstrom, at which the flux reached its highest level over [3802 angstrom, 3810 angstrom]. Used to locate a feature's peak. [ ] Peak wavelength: 3804.16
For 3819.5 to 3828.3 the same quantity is 3822.60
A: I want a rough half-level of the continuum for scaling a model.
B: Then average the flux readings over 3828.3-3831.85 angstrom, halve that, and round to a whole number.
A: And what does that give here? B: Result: 101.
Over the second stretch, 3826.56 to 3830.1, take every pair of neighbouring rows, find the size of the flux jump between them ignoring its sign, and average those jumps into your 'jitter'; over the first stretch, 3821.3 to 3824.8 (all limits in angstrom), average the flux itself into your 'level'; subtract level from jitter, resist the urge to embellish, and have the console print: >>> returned -212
